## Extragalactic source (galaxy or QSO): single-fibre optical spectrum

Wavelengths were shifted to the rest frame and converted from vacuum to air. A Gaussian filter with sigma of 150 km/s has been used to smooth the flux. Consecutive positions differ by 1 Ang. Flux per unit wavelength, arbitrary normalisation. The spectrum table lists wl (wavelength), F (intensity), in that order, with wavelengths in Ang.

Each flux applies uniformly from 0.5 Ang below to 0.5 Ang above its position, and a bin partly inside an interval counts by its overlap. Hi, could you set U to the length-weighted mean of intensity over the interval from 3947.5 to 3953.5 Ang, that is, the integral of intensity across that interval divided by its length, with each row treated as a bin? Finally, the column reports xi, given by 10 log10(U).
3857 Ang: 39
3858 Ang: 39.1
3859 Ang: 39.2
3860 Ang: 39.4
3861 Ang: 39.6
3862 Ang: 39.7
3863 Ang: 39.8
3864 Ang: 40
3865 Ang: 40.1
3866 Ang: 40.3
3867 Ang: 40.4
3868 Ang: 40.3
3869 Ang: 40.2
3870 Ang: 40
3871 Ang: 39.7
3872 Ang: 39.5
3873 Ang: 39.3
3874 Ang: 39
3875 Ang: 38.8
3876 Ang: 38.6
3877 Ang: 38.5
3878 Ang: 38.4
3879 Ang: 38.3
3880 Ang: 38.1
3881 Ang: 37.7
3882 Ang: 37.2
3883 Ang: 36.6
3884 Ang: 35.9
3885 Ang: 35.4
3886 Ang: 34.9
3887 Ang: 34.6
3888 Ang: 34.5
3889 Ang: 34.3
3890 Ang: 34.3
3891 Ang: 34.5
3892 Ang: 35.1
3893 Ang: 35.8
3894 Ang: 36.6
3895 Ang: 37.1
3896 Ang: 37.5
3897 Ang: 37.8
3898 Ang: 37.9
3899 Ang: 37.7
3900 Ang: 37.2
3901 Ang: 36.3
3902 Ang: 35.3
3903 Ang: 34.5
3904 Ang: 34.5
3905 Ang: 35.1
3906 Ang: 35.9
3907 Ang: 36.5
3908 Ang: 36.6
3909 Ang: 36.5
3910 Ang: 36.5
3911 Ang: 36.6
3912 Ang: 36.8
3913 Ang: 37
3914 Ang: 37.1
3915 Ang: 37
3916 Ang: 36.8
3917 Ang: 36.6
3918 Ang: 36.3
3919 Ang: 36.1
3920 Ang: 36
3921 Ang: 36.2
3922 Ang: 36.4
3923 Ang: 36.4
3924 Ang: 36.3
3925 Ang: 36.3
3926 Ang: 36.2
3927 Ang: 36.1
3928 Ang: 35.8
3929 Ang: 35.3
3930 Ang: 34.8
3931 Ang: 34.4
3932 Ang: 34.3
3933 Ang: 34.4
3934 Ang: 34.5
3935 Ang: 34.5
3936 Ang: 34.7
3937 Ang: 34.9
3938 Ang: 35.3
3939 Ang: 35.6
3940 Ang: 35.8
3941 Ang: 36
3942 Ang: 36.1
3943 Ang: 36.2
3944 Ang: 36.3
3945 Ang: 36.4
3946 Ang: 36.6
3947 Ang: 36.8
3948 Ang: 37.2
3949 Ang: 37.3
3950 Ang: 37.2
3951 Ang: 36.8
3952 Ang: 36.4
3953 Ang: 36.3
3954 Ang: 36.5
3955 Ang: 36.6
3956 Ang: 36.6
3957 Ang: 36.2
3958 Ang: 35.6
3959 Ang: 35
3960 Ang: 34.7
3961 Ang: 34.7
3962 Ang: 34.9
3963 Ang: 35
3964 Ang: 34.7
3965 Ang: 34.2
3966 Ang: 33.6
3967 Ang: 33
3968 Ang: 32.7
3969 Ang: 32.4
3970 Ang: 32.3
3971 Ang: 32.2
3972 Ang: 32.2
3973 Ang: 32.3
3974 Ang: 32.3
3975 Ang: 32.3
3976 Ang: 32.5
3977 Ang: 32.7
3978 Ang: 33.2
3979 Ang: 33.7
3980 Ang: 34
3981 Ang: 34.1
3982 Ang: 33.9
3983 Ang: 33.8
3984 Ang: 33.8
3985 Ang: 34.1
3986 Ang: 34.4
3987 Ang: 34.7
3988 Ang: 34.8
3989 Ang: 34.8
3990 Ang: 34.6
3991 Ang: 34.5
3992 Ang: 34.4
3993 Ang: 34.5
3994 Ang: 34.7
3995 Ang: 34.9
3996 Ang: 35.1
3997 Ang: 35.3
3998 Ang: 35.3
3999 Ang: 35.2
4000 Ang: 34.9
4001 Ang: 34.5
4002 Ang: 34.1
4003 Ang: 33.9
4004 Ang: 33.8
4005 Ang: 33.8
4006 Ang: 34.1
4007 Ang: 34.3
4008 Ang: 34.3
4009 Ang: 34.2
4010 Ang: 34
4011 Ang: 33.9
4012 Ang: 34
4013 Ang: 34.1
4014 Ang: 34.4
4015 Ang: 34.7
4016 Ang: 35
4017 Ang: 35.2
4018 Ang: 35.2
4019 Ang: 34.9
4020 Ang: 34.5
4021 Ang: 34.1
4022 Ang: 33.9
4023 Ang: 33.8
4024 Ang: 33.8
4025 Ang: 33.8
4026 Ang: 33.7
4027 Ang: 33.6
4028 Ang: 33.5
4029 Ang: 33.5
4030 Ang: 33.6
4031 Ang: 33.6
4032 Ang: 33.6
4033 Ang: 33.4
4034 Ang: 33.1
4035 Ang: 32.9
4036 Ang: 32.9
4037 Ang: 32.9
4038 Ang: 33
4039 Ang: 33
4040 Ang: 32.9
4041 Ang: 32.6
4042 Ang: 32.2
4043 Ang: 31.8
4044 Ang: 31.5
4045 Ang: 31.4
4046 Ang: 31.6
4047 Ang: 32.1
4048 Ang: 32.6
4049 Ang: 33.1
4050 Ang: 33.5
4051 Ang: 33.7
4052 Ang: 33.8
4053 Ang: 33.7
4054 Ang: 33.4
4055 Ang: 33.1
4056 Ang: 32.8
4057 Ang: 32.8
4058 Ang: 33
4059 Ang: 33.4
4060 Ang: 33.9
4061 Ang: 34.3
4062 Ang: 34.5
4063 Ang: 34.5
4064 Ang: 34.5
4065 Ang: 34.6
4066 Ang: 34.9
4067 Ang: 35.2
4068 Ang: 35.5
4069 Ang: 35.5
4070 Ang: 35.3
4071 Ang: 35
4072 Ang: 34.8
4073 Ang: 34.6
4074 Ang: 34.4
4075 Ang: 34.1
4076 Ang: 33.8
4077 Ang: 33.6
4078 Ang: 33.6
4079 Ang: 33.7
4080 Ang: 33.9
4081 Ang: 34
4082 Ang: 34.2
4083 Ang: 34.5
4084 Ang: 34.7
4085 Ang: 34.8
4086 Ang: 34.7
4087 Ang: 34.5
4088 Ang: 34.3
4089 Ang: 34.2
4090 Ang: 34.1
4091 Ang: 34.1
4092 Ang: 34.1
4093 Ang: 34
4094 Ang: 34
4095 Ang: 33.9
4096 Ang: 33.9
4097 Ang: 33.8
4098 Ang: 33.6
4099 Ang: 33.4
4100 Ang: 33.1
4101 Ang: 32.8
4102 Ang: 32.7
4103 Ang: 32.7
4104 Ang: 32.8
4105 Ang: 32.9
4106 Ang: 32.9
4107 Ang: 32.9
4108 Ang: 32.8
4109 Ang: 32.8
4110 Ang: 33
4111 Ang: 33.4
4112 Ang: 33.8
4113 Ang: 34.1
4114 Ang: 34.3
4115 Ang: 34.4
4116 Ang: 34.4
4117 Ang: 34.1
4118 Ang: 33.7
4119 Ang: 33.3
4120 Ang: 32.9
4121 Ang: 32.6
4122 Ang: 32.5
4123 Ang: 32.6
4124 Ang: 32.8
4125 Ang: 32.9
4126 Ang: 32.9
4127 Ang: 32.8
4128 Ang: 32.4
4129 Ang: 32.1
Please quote 15.7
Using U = 36.9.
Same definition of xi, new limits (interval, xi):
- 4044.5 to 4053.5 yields 15.2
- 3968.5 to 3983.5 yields 15.2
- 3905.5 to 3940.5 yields 15.6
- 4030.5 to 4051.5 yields 15.1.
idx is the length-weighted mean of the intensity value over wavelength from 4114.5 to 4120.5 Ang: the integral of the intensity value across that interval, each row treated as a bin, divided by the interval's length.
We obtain 33.8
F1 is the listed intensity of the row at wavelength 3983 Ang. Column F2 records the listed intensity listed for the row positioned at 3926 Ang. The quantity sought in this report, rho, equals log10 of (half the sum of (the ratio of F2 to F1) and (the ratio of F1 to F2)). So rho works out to 0.0010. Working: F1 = 33.8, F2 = 36.2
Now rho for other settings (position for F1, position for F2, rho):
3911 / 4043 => 0.0043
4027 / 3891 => 0.0002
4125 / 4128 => 0.0001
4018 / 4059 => 0.0006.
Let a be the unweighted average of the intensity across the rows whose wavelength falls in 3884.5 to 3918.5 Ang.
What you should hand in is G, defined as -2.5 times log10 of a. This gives -3.89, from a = 36.1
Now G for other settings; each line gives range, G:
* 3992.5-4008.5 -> -3.85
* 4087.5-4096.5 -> -3.83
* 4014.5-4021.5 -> -3.85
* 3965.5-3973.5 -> -3.78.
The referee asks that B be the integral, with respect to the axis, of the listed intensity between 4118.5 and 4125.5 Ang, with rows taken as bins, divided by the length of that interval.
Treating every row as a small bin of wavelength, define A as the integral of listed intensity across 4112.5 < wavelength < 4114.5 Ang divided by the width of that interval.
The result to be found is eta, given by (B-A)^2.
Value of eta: 2.0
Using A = 34.2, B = 32.8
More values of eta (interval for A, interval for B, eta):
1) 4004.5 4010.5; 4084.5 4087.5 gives 0.3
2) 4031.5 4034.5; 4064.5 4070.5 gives 3.2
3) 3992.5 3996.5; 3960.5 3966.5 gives 0.1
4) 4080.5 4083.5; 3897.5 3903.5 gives 5.1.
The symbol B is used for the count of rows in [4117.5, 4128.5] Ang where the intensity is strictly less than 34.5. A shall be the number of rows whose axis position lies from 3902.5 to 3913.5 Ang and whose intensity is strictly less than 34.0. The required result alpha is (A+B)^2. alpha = 121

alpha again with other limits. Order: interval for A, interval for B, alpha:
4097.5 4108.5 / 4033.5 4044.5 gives 484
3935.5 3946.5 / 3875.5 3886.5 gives 0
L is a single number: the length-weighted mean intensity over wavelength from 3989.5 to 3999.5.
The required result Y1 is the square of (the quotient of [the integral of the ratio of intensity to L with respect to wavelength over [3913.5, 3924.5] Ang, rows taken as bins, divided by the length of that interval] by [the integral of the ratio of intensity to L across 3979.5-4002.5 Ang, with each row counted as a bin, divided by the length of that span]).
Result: 1.12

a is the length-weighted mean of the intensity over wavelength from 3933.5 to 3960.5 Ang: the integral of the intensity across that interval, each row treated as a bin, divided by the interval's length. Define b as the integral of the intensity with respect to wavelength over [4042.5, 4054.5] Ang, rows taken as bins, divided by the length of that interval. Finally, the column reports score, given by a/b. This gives 1.10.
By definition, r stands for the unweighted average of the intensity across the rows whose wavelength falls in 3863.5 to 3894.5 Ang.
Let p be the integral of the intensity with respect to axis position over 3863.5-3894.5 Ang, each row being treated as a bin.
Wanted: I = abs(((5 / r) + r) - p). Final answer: 1129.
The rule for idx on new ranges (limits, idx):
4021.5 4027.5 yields 33.8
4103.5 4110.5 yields 32.9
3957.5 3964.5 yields 34.9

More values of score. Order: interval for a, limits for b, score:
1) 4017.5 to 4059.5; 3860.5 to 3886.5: 0.86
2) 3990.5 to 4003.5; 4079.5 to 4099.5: 1.02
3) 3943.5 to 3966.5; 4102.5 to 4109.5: 1.09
